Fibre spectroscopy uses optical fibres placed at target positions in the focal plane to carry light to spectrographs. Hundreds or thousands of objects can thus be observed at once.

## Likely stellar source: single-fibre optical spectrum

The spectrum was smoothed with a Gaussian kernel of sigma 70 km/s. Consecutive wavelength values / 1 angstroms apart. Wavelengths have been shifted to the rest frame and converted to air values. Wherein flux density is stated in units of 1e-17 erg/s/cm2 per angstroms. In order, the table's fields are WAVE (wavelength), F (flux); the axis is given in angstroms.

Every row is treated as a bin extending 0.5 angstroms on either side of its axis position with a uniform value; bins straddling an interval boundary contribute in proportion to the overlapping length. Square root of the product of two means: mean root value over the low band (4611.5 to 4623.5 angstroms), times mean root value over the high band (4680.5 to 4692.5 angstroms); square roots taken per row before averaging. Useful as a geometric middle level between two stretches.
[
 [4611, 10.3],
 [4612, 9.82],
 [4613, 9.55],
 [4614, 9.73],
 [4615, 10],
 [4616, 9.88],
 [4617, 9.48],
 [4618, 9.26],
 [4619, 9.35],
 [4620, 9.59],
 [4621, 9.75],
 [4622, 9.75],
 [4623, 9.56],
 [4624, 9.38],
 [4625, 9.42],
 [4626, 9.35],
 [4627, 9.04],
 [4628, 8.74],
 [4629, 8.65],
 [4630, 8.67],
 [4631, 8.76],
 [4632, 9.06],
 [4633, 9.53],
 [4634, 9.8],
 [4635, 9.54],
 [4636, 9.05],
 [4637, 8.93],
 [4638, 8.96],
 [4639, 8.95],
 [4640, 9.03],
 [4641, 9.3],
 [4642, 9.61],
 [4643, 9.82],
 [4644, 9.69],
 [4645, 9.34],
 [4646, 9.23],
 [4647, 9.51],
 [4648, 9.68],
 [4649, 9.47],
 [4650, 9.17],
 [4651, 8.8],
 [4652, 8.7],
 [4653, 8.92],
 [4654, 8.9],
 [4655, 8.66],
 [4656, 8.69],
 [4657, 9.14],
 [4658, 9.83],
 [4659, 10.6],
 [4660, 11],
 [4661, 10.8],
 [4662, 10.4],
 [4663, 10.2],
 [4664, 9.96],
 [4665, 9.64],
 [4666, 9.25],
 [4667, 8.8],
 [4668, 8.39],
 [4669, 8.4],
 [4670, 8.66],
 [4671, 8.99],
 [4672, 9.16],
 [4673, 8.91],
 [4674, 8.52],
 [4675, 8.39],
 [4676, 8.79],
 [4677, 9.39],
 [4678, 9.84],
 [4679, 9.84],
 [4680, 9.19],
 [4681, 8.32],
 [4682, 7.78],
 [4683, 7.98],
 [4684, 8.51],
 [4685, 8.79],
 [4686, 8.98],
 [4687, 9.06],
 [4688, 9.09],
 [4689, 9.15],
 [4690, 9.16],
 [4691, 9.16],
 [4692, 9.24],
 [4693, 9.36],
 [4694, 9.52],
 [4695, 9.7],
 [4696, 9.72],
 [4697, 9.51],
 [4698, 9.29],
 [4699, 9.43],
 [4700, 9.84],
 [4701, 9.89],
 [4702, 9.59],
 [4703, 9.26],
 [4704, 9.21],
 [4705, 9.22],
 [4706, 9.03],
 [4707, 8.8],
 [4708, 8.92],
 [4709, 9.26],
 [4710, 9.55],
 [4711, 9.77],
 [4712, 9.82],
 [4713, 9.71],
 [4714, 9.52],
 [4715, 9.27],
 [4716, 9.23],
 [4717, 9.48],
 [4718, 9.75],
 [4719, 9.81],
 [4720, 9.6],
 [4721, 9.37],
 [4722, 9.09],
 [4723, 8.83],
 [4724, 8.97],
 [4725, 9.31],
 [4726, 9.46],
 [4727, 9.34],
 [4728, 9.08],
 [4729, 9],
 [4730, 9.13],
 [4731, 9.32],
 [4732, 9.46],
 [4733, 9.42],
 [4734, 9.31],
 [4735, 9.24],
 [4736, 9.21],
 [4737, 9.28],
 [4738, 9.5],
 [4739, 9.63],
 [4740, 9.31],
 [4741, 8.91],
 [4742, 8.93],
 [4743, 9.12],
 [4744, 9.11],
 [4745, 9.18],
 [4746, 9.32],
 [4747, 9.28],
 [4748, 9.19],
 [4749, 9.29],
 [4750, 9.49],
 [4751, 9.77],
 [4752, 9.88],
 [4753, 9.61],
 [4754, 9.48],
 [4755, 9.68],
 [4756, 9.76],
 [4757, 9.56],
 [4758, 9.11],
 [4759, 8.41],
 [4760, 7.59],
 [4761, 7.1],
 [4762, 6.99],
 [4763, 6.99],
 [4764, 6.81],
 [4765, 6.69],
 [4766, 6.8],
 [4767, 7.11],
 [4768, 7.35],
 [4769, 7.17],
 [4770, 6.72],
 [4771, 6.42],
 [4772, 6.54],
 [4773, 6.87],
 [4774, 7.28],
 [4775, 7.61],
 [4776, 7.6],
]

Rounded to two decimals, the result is 3.03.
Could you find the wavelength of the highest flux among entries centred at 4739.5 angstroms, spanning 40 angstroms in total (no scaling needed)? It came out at 4752 angstroms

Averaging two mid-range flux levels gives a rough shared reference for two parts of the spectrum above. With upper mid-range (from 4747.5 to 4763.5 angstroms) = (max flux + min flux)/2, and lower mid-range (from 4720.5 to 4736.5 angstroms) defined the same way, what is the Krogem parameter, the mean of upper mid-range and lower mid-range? 8.79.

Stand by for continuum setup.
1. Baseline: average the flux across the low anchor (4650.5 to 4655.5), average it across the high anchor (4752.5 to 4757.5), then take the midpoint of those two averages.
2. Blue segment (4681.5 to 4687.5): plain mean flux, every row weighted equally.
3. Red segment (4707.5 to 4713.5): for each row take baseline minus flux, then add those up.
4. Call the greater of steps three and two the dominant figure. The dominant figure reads 8.5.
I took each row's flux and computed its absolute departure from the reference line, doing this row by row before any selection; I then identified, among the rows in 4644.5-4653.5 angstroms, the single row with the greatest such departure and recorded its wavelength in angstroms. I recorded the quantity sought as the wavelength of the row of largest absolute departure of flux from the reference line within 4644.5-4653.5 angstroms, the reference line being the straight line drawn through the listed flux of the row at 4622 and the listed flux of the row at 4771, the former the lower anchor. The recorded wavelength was 4648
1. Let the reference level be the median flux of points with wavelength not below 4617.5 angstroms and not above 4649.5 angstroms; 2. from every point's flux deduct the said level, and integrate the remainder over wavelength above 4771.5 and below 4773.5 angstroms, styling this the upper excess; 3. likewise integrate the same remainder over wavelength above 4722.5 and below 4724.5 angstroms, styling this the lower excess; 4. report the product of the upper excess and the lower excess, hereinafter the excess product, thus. 4.76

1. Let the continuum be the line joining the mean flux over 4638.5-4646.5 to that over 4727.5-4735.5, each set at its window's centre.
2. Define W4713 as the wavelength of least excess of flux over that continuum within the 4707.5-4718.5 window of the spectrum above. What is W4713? 4708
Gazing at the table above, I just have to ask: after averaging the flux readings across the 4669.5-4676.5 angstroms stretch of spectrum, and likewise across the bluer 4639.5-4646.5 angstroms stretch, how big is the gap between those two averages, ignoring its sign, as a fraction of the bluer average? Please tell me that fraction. 0.070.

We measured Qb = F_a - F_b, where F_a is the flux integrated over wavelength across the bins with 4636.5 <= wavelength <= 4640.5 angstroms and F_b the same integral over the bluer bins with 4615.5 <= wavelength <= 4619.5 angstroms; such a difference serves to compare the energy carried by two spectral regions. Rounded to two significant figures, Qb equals -2.1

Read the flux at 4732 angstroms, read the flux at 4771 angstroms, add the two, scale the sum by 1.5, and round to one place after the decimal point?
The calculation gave 23.8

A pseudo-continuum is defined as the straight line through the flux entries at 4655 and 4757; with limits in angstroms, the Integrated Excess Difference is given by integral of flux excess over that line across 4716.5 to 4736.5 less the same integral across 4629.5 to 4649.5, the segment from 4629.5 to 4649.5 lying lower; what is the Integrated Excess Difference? -15.1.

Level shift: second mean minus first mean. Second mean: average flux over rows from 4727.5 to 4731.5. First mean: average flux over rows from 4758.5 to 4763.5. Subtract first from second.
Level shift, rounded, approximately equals 1.7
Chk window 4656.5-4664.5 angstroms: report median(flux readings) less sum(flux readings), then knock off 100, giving -172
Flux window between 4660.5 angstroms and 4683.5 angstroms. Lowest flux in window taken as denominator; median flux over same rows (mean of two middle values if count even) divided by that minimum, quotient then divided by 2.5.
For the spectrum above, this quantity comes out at 0.462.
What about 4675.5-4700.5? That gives 0.472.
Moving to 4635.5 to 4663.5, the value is 0.428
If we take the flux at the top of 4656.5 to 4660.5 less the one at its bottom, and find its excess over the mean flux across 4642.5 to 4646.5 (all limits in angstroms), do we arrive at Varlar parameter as -7.7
